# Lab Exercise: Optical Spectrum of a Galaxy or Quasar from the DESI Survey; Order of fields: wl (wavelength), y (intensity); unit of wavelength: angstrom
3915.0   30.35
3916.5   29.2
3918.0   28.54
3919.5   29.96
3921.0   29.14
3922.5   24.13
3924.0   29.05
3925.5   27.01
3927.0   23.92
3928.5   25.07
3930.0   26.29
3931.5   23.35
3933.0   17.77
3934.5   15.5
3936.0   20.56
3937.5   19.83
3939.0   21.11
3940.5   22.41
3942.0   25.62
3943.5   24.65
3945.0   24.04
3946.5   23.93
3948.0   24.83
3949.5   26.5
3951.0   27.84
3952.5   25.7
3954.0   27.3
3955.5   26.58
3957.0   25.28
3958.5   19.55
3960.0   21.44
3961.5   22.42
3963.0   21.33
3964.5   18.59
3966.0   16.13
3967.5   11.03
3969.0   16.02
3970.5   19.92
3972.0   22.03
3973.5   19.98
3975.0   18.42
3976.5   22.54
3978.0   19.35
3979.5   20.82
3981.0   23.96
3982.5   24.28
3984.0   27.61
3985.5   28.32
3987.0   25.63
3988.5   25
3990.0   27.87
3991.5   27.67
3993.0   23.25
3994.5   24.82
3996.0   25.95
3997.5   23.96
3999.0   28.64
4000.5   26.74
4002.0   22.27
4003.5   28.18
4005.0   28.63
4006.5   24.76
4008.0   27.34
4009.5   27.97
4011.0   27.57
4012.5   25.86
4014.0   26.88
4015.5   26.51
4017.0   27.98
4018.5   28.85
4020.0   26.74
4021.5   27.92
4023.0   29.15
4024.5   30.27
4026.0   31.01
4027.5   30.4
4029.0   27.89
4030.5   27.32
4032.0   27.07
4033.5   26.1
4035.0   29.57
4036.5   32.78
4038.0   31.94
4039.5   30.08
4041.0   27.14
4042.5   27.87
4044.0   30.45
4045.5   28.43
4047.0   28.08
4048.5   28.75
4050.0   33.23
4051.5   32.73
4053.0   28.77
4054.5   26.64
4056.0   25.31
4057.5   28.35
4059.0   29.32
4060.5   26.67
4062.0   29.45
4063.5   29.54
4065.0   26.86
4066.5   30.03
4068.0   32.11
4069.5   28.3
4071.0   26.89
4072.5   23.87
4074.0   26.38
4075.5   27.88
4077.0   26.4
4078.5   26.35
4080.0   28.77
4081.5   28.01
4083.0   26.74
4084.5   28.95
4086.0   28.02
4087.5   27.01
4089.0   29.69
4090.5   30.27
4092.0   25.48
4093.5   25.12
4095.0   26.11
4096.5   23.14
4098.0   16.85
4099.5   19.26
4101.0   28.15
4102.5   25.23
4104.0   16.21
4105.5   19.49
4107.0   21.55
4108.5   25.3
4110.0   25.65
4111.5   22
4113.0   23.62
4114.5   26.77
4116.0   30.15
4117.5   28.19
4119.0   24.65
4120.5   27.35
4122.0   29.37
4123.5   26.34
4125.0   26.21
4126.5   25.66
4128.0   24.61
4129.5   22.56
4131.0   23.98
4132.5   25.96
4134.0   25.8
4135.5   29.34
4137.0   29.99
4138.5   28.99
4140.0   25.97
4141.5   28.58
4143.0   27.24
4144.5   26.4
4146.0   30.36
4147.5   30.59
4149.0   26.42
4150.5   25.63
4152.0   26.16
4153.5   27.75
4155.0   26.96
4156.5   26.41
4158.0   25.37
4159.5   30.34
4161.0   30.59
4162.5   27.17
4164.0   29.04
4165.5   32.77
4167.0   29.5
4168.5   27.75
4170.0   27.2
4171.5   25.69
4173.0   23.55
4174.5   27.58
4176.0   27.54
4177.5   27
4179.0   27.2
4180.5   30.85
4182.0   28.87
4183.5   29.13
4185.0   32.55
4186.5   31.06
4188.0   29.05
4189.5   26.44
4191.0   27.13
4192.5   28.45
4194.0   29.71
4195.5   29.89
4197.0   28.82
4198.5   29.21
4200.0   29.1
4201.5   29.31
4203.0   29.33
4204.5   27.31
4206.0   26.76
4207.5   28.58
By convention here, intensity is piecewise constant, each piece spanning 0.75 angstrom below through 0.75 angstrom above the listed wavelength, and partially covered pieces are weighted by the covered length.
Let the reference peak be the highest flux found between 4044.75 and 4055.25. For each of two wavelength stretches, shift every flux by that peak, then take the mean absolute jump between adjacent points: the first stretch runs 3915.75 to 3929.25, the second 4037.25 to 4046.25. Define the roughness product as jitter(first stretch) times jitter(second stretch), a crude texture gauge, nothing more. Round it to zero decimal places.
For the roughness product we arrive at 5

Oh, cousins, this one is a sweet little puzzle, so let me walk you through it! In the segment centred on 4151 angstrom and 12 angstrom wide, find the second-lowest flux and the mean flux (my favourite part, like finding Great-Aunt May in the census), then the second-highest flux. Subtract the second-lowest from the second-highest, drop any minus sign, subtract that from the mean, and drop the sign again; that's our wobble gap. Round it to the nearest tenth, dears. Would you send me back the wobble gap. 23.3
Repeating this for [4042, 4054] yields 25.1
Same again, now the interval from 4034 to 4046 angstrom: 25.7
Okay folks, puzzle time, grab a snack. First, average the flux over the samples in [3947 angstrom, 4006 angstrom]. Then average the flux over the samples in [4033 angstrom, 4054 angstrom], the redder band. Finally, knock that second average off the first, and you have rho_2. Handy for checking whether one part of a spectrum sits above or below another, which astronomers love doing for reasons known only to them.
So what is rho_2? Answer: -6.2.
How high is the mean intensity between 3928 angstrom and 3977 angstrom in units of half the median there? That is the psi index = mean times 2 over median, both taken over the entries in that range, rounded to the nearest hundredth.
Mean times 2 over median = 1.96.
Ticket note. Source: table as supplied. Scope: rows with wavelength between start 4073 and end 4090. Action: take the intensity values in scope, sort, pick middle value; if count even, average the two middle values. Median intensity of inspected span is 27.9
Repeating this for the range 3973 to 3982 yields 20.4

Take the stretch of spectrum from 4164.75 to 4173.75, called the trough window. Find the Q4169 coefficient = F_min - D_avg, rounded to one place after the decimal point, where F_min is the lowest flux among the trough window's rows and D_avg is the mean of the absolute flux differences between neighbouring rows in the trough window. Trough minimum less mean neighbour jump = 21.7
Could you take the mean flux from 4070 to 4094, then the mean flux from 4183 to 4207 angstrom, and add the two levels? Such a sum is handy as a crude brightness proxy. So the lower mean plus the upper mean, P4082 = 56.2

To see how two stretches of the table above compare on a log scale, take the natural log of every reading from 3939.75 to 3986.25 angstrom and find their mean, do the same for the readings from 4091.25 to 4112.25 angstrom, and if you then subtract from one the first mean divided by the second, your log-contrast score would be 0.01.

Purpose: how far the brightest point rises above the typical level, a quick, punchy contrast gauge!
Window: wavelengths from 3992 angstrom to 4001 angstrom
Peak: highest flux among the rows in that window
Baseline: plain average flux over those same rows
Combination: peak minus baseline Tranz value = 3.1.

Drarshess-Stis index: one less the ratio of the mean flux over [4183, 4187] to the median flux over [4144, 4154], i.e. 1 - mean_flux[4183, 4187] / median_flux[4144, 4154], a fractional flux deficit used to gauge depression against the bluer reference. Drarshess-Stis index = -0.17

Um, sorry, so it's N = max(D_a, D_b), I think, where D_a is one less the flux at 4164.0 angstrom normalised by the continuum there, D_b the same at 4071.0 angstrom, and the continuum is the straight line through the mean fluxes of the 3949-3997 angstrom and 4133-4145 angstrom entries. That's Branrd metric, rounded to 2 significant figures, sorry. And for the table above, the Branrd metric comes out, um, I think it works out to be -0.018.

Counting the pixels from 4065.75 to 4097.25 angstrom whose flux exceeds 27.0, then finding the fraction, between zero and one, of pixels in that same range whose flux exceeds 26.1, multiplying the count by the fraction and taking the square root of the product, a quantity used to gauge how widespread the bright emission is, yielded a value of 3.0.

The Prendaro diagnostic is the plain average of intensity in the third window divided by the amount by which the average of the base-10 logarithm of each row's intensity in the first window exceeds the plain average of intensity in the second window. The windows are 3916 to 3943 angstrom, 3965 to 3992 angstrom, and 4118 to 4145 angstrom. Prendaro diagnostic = -1.29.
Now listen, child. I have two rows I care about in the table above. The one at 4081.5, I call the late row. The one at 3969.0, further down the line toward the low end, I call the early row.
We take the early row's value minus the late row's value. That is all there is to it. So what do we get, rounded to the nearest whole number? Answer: -12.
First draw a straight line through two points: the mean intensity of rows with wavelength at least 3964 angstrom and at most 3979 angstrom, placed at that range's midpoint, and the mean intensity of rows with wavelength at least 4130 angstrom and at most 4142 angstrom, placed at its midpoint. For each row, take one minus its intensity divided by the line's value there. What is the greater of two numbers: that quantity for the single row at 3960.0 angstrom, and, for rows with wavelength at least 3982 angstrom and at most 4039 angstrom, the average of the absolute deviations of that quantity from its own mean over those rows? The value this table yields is 0.074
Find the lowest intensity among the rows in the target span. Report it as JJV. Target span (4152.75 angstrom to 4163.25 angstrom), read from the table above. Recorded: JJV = 25.37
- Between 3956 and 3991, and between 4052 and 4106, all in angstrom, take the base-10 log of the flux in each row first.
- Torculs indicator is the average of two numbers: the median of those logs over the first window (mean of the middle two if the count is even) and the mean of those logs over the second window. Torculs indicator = 1.37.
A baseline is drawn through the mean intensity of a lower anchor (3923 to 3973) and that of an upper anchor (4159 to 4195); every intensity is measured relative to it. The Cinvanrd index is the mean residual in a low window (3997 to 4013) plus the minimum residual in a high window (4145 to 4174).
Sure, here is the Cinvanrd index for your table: -2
